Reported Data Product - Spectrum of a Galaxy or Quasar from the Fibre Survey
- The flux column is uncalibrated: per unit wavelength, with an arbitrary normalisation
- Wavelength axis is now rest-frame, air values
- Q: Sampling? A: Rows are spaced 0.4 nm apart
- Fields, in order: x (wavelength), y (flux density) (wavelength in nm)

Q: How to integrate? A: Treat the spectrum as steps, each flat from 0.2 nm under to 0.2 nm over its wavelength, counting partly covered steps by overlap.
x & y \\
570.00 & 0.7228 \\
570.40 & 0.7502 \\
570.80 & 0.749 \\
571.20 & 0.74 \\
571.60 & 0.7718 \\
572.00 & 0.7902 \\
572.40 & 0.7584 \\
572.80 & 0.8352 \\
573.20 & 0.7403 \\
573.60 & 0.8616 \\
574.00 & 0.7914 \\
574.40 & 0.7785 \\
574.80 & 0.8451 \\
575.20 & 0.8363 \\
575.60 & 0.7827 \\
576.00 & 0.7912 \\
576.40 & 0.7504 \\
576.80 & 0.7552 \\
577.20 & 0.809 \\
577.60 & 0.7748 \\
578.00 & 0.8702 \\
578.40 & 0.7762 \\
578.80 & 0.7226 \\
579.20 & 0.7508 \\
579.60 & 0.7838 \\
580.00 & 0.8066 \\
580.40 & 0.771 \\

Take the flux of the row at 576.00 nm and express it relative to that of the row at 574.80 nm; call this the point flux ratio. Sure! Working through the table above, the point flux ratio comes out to 0.94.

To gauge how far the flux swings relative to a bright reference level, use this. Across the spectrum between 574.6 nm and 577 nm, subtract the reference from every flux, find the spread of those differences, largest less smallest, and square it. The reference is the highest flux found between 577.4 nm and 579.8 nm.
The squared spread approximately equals 0.0090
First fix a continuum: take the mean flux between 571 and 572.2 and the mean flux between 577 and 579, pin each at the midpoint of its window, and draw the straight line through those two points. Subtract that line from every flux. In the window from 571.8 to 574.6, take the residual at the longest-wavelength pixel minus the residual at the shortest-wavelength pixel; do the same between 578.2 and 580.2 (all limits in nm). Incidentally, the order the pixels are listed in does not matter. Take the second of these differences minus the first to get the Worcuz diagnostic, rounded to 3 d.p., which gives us 0.045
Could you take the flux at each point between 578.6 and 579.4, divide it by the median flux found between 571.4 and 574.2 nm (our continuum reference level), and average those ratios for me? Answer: 0.93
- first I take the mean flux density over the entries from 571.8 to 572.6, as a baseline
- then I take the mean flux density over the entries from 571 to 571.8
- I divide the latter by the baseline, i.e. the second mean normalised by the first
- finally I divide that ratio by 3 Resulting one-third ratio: 0.325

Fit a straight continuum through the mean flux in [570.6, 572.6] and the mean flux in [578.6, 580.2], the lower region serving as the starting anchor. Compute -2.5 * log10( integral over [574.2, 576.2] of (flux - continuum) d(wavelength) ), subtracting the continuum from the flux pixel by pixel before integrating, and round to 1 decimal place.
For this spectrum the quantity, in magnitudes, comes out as 2.7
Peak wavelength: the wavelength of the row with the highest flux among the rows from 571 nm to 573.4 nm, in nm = 572.80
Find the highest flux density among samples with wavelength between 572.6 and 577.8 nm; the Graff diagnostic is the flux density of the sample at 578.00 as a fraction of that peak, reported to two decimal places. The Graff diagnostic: 1.01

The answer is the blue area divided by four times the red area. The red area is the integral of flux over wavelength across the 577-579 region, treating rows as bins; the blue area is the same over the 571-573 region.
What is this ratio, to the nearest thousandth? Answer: 0.246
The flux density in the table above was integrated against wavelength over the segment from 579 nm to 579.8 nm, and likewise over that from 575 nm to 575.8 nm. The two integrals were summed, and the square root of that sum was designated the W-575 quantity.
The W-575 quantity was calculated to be 1.12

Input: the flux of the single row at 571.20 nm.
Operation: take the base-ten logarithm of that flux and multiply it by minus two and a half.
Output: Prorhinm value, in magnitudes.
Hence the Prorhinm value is 0.327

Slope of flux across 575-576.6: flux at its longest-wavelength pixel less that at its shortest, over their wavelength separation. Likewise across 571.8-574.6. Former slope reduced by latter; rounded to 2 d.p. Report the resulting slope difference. -0.07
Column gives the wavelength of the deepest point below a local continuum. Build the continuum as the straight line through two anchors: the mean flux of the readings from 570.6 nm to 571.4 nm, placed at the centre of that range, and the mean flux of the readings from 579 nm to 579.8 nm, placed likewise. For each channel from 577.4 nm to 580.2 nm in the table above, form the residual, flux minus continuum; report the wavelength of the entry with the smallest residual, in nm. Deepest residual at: 578.80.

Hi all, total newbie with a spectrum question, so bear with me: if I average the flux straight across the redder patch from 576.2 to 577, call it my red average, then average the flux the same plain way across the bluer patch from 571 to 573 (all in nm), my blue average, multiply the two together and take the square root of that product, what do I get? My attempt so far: 0.766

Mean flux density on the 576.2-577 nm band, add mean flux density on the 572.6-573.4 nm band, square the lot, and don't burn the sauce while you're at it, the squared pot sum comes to 2.37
